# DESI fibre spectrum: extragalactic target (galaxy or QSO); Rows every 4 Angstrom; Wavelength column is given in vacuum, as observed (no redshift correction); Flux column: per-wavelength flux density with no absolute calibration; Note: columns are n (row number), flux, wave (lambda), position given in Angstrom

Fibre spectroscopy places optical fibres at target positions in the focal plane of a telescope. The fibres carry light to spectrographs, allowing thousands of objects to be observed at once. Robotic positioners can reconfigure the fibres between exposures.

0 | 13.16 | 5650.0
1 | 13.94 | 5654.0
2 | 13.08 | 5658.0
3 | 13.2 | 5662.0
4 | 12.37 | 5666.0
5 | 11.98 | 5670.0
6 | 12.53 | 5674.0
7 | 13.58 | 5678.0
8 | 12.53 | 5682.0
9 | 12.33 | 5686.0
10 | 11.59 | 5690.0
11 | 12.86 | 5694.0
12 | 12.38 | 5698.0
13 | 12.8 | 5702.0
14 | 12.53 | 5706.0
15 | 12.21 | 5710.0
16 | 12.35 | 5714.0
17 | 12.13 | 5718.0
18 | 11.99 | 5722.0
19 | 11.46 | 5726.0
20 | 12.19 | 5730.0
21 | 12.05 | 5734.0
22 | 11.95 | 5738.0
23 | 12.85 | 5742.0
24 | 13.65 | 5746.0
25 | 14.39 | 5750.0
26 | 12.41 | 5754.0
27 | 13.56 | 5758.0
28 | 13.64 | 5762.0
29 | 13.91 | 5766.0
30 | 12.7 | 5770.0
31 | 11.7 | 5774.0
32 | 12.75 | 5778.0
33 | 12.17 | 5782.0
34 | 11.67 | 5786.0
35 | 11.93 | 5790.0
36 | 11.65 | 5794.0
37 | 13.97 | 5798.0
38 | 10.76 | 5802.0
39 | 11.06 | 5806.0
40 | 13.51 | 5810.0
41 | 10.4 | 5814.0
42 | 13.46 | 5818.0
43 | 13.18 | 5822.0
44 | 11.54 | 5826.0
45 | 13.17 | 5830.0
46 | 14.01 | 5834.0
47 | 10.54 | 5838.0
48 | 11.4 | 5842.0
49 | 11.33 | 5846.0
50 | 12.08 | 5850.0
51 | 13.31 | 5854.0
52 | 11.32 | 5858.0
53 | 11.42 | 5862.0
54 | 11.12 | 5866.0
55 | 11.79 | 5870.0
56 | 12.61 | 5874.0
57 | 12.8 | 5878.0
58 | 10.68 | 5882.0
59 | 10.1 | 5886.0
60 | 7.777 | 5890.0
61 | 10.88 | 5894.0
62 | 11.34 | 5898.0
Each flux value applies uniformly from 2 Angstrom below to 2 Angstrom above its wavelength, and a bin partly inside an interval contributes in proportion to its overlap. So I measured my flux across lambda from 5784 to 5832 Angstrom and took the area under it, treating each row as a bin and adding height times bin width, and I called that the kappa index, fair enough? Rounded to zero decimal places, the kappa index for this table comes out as 585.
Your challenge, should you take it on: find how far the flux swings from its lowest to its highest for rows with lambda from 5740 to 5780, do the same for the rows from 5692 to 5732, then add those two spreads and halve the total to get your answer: 2.0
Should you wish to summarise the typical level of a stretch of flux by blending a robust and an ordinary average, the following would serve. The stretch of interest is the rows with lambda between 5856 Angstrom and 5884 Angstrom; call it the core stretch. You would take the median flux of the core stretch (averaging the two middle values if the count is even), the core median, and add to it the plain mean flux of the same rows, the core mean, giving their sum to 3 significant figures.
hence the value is 23.1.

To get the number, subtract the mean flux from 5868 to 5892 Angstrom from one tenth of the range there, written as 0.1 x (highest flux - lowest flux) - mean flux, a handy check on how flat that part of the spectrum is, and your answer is -10.5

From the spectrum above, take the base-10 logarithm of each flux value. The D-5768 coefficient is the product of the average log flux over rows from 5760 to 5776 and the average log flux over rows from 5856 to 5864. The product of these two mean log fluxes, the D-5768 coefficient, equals 1.17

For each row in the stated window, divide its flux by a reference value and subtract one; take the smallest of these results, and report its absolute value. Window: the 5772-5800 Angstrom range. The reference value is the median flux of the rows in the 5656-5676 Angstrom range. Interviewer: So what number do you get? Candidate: 0.070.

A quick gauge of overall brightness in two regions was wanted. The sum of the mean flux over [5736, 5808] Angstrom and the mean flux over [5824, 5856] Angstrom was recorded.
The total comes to 24.8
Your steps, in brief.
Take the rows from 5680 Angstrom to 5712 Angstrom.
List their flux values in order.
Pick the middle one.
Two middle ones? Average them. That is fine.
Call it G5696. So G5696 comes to 12.5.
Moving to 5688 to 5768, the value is 12.4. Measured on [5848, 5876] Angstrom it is 11.8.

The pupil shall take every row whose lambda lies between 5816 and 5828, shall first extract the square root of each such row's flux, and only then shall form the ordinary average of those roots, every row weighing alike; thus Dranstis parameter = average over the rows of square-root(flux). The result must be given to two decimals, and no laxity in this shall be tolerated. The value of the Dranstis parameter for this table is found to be 3.57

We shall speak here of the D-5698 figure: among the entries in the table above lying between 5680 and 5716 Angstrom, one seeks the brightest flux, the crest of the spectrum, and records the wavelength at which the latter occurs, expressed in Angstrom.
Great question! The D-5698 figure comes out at 5694.0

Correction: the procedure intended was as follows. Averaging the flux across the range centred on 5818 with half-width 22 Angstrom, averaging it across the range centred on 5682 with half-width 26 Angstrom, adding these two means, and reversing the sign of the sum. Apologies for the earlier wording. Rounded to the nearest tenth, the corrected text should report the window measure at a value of -24.9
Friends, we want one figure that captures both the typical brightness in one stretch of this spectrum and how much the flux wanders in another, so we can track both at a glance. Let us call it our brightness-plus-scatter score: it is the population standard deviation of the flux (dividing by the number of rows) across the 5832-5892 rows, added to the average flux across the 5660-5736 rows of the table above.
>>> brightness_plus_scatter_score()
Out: 13.8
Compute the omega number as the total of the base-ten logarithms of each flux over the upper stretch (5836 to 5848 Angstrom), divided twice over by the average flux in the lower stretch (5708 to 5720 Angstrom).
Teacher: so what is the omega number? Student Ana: 0.0210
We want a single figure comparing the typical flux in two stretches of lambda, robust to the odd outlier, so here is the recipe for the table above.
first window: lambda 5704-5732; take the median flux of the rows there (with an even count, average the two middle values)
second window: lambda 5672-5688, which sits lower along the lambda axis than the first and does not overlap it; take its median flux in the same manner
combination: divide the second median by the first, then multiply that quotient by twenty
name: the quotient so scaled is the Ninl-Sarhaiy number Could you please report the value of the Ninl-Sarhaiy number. 20.6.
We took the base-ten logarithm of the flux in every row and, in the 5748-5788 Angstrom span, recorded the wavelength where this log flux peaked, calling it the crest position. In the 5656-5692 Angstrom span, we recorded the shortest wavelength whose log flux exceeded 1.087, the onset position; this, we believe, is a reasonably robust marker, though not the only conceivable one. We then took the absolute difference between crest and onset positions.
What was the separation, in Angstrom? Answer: 92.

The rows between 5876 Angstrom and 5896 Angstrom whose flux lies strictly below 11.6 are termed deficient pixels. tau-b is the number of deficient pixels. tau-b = 4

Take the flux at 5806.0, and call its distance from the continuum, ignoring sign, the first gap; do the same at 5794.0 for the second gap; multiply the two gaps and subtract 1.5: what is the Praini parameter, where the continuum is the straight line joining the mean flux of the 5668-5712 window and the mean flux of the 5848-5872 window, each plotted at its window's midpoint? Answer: -1.1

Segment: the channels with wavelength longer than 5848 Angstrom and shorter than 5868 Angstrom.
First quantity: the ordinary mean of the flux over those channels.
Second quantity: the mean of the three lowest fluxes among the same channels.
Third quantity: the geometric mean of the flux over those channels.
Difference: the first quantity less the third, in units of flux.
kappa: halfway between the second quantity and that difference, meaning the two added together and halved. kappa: 5.66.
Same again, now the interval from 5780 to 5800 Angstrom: 5.89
